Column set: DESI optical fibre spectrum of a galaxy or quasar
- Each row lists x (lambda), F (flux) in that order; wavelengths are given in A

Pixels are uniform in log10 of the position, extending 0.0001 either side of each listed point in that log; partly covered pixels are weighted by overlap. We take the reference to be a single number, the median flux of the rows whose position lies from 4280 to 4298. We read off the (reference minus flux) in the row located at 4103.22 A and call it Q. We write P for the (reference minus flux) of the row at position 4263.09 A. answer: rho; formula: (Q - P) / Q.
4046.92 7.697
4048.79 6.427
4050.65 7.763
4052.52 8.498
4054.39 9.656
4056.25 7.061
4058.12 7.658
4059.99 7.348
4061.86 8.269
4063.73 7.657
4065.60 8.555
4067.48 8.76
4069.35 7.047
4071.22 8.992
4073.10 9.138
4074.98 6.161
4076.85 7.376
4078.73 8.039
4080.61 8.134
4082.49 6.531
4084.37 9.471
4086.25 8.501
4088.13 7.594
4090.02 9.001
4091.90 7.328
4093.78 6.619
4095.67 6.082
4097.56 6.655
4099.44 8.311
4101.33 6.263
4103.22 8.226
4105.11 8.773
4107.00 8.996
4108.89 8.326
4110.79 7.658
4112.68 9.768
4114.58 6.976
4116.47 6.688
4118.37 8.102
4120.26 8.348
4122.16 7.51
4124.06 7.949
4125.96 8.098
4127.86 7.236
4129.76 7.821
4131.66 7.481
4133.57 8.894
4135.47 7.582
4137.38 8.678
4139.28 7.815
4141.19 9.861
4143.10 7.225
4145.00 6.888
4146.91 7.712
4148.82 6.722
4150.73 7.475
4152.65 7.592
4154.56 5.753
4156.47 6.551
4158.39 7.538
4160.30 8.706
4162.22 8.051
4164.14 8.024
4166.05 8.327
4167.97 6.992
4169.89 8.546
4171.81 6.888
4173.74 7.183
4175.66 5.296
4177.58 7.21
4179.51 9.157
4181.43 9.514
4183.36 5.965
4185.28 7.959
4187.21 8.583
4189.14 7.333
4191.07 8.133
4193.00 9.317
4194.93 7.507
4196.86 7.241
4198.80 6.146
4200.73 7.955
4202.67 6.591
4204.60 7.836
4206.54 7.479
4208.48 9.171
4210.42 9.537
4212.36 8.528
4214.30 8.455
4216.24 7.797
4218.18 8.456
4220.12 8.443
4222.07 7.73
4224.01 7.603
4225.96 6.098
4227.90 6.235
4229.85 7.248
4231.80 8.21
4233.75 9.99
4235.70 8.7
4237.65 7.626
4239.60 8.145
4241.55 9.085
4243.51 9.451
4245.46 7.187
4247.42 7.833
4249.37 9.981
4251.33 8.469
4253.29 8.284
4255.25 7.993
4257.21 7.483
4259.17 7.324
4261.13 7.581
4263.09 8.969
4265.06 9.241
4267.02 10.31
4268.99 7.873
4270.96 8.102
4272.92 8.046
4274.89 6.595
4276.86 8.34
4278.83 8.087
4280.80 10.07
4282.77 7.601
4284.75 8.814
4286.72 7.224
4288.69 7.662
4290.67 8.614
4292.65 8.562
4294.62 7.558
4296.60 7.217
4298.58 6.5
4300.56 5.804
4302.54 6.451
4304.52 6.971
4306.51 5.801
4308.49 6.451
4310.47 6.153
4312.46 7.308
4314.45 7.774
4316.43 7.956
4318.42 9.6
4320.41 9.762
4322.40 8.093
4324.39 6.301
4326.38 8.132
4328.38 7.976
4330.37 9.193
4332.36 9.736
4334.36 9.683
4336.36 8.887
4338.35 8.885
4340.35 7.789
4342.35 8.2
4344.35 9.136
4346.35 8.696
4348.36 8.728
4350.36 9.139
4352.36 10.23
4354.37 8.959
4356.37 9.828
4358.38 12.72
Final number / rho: -1.3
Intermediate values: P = -1.3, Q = -0.6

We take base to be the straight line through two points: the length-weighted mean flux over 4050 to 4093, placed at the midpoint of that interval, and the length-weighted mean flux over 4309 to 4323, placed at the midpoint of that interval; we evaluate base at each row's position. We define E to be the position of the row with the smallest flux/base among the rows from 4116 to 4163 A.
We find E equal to 4154.56 A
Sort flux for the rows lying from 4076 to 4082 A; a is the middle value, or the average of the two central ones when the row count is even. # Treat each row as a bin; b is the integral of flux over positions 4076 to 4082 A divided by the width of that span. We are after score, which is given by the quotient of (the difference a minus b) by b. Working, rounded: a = 8.0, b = 7.75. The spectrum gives 0.04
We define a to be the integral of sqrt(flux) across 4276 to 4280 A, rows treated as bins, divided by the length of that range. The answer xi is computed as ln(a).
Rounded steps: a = 2.88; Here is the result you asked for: 1.06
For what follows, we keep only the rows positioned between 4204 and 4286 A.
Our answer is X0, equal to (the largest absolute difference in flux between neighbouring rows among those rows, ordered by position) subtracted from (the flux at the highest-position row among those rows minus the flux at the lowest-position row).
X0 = -1.5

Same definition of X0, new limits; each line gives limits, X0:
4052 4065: -3.4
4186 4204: -3.8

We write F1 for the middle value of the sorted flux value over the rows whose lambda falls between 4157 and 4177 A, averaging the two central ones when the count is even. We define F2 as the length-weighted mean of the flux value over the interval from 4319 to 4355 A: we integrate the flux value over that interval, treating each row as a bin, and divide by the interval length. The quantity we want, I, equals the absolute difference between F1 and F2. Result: 1.0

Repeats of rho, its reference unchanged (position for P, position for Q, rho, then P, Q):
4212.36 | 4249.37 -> 0.6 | -0.9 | -2.3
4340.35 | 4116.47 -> 1.1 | -0.1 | 1.0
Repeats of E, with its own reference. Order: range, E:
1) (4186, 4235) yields 4225.96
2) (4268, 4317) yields 4306.51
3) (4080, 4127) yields 4095.67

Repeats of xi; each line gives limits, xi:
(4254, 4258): 1.03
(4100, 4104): 0.99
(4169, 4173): 1.02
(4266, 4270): 1.10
